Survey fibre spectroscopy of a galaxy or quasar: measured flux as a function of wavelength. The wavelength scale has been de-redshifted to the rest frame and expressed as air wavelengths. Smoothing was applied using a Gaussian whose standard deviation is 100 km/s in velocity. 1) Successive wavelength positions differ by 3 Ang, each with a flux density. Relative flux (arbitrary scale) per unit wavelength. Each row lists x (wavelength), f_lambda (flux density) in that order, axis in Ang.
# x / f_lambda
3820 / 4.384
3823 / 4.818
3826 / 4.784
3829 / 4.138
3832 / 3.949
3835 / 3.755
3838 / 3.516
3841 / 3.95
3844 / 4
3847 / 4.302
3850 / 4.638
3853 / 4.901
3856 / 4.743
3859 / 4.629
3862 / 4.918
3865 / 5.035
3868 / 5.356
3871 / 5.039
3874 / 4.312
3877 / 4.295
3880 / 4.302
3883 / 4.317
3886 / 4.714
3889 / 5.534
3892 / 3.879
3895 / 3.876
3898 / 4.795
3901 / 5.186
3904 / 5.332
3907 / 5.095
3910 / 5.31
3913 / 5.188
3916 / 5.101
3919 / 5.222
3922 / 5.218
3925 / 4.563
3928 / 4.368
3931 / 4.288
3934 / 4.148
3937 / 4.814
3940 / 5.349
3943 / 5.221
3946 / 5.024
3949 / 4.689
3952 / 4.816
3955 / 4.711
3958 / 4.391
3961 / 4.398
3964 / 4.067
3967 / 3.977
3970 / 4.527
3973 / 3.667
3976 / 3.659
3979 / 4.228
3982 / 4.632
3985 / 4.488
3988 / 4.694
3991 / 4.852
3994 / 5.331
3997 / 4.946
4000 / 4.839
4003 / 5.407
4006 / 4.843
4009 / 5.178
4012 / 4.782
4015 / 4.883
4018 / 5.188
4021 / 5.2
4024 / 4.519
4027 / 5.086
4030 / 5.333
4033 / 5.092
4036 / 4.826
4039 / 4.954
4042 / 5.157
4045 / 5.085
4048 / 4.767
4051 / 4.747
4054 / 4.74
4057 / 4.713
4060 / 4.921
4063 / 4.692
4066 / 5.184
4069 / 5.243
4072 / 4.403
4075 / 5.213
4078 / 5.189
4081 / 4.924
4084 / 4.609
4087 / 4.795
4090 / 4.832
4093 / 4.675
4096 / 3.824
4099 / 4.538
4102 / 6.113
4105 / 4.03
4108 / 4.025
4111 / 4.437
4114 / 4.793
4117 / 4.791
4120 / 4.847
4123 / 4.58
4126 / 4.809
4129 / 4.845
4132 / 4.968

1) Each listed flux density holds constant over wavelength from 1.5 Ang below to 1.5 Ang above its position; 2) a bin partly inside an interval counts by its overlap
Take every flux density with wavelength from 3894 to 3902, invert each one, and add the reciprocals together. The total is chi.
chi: 0.66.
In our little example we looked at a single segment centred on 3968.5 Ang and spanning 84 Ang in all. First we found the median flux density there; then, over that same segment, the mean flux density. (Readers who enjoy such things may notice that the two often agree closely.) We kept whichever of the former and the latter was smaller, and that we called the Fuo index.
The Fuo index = 4.6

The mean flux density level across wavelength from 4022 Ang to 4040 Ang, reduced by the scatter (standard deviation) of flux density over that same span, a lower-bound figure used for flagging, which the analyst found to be 4.7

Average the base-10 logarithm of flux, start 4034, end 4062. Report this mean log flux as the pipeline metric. 0.688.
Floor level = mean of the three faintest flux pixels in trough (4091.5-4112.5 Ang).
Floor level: 4.0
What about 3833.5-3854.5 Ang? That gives 3.7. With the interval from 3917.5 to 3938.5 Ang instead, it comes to 4.3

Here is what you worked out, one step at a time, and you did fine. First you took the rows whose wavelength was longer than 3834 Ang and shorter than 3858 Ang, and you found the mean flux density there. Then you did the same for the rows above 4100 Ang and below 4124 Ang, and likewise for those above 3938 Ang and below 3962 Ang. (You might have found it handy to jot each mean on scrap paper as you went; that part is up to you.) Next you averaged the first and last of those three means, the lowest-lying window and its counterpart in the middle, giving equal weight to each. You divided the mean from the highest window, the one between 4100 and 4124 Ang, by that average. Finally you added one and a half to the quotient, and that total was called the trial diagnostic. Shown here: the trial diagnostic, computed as 2.54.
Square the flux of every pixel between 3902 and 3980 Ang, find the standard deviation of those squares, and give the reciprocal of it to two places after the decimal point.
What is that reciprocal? 0.21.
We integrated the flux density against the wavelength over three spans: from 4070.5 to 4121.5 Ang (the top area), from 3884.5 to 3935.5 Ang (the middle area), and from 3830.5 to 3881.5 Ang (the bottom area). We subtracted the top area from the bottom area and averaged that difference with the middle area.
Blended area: 116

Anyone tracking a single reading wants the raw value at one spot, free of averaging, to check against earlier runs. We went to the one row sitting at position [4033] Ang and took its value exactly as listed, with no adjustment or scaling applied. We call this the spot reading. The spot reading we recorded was 5.092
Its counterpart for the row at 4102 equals 6.113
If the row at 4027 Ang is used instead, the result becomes 5.086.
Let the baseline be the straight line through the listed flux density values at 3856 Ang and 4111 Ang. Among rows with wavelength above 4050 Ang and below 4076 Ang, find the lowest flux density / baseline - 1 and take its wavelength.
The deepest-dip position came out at 4072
